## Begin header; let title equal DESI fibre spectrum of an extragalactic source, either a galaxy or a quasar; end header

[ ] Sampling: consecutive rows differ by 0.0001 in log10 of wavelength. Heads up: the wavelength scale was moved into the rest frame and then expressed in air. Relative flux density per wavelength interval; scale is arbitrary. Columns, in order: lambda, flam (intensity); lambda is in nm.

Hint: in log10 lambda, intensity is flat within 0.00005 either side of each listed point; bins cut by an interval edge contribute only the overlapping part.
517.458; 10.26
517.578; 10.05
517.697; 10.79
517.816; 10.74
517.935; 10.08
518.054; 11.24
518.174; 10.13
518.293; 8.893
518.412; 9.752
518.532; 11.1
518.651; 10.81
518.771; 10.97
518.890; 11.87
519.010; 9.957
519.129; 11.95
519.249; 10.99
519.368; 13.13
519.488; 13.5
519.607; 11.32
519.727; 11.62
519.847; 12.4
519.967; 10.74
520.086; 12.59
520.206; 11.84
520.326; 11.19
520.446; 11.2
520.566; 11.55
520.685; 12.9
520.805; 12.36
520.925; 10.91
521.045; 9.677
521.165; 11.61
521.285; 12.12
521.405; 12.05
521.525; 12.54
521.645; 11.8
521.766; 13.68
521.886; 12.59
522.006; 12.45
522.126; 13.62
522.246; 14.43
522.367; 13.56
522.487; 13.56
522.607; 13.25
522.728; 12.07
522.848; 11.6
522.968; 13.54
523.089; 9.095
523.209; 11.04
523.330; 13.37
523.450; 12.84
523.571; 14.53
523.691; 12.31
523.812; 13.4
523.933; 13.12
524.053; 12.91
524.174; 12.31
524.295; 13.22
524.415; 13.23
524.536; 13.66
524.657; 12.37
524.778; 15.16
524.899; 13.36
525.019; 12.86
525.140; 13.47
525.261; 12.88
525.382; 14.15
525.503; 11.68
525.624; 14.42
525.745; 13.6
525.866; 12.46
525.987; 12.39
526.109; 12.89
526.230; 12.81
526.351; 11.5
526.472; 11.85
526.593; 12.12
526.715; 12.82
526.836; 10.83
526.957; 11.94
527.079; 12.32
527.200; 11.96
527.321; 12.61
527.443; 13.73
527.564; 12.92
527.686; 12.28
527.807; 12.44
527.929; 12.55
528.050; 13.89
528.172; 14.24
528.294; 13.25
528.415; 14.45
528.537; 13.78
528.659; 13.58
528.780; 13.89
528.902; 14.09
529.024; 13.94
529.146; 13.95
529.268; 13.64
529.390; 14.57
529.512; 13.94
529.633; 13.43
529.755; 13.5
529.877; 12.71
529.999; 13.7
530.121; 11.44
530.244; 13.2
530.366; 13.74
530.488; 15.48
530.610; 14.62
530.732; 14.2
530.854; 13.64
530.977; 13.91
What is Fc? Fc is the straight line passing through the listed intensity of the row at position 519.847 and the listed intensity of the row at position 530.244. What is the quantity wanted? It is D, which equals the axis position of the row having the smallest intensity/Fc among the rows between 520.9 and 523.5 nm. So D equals 523.089 nm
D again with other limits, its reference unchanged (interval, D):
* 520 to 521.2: 521.045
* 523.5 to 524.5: 524.174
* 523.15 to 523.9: 523.209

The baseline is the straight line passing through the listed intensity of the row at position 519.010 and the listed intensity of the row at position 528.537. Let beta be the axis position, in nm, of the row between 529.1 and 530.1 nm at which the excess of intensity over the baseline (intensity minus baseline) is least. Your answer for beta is 529.877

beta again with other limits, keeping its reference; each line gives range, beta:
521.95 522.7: 522.006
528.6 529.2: 528.659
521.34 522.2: 521.645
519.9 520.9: 519.967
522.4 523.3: 523.089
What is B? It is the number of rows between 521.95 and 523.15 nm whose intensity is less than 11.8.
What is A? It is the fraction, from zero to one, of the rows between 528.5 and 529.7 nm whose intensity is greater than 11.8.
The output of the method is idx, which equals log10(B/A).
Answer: 0.3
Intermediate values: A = 1.00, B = 2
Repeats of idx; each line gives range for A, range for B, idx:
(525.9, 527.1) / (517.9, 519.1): 1.1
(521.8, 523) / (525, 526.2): 0.0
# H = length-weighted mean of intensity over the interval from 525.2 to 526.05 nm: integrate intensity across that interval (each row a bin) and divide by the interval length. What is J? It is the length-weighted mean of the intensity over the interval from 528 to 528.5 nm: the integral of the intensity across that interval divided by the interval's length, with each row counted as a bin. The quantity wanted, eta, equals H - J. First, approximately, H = 13.1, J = 13.9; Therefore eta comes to -0.9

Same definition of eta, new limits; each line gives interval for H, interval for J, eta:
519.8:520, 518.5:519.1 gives 0.6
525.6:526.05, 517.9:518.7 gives 2.8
